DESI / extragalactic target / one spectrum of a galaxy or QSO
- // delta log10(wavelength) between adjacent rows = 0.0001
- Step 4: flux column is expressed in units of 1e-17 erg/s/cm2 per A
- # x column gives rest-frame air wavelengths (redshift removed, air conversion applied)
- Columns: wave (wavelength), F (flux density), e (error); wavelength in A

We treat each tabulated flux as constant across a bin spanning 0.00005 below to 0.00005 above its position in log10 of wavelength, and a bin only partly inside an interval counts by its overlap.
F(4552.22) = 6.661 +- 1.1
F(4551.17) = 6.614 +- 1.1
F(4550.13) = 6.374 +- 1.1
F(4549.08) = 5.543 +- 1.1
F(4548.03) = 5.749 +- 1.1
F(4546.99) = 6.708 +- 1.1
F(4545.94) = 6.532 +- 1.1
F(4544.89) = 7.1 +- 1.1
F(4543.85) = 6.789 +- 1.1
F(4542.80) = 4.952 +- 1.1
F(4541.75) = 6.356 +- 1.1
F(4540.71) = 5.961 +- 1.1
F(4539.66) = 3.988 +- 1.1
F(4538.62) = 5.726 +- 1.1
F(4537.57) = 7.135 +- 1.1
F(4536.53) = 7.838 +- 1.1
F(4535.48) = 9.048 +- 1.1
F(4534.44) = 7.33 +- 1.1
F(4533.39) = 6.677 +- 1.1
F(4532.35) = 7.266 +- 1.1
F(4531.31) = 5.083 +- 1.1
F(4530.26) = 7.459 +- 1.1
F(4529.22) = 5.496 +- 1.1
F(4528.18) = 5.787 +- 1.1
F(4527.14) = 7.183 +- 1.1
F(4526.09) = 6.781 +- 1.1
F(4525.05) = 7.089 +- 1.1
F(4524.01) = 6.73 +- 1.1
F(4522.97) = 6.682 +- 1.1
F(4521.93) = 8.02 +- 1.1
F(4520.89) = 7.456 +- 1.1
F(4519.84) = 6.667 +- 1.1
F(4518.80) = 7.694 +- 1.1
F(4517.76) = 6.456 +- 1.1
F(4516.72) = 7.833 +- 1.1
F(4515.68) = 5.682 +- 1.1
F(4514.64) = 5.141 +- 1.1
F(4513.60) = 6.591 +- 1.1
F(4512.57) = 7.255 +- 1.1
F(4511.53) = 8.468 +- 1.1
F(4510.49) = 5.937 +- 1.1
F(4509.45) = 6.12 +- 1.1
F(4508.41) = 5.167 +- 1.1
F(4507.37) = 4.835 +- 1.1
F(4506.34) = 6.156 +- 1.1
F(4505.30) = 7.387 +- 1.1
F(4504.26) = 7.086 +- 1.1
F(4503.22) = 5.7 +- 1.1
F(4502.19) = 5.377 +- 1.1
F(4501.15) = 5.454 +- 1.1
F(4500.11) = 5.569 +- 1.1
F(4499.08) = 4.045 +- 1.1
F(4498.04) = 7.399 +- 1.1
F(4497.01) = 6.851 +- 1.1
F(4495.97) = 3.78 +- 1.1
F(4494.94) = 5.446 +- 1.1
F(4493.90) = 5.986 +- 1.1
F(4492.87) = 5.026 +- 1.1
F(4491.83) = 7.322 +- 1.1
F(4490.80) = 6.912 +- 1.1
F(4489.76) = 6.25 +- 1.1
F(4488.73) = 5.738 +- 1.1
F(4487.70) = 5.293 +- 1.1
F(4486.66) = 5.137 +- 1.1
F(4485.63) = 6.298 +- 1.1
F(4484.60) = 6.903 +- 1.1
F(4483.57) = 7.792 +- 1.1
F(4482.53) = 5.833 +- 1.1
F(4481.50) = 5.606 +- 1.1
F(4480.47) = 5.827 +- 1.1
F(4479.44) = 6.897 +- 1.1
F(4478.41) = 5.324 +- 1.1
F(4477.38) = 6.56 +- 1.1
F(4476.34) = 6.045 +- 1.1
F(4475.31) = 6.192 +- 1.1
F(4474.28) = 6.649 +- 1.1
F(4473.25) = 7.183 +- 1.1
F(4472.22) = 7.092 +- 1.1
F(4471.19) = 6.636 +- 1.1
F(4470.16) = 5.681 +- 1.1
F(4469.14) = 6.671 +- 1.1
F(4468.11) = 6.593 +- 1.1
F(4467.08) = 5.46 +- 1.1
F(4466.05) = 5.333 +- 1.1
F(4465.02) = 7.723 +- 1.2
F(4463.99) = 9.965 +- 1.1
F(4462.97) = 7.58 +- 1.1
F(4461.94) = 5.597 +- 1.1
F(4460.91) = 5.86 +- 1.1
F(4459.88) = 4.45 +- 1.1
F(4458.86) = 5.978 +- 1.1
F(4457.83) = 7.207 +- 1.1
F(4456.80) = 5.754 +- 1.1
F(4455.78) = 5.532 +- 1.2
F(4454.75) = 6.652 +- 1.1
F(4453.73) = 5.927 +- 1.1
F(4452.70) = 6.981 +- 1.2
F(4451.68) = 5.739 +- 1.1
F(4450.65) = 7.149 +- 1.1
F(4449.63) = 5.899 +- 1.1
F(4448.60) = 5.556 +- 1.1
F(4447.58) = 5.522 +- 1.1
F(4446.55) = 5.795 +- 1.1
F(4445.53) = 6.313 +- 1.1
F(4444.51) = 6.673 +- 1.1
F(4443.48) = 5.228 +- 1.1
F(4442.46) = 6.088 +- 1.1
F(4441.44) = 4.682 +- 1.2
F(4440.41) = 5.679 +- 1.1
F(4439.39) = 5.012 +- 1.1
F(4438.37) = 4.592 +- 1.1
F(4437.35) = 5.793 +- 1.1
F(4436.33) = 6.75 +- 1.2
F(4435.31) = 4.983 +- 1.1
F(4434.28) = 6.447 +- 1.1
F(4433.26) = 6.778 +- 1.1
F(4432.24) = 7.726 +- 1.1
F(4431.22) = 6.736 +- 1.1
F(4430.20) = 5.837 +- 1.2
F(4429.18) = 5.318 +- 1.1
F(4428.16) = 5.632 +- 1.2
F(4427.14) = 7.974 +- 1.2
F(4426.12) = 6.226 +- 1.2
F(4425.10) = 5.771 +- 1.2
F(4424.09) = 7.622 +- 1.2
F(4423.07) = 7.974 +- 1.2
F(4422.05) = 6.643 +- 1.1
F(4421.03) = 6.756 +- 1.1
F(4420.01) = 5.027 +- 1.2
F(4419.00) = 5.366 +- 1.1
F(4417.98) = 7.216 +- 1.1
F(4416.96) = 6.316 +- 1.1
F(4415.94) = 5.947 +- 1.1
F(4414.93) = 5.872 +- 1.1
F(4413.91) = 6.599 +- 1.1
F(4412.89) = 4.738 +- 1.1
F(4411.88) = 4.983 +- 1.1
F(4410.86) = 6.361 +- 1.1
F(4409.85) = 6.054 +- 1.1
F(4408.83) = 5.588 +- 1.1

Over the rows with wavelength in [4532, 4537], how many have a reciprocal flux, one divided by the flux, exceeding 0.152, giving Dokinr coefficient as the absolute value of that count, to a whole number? 0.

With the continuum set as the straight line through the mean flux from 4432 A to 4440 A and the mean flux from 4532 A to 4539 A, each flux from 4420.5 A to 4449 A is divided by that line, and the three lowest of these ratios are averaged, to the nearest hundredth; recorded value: 0.79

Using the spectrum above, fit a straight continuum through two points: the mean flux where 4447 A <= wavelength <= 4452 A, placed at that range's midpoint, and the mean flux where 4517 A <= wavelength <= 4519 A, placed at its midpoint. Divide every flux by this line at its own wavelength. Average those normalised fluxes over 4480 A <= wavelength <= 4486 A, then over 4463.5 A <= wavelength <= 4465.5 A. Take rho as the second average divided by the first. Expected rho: 1.45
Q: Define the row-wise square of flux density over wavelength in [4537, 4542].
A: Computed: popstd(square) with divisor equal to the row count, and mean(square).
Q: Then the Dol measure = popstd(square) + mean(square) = 47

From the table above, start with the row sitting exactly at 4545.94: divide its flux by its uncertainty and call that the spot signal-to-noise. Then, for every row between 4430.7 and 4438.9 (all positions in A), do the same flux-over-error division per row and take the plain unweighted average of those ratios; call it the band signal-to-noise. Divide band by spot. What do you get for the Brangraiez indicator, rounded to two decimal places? 0.94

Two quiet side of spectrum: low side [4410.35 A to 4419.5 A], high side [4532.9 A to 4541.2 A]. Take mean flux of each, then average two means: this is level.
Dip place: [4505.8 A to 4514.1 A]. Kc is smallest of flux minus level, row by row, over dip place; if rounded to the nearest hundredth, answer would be -1.49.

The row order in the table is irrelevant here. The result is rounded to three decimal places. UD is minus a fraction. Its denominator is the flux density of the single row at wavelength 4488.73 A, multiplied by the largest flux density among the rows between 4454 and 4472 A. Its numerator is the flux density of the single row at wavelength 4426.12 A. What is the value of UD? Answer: -0.109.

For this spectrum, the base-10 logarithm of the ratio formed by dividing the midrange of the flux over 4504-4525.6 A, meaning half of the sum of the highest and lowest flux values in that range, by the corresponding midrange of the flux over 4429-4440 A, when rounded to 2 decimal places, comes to 0.03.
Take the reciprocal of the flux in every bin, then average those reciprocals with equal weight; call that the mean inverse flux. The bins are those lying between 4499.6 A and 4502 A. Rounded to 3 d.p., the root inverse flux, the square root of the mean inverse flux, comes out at 0.426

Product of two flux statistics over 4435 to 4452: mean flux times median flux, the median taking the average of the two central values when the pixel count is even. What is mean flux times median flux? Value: 33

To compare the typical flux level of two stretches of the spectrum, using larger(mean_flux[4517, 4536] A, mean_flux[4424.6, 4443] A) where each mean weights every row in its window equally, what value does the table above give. 6.9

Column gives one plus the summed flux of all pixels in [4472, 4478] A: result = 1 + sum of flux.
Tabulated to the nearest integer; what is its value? 41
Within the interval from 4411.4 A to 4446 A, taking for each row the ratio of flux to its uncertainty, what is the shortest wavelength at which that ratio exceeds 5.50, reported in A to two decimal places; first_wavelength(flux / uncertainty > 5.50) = 4413.91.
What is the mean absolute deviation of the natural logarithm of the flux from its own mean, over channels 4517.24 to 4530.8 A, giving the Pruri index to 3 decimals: 0.081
